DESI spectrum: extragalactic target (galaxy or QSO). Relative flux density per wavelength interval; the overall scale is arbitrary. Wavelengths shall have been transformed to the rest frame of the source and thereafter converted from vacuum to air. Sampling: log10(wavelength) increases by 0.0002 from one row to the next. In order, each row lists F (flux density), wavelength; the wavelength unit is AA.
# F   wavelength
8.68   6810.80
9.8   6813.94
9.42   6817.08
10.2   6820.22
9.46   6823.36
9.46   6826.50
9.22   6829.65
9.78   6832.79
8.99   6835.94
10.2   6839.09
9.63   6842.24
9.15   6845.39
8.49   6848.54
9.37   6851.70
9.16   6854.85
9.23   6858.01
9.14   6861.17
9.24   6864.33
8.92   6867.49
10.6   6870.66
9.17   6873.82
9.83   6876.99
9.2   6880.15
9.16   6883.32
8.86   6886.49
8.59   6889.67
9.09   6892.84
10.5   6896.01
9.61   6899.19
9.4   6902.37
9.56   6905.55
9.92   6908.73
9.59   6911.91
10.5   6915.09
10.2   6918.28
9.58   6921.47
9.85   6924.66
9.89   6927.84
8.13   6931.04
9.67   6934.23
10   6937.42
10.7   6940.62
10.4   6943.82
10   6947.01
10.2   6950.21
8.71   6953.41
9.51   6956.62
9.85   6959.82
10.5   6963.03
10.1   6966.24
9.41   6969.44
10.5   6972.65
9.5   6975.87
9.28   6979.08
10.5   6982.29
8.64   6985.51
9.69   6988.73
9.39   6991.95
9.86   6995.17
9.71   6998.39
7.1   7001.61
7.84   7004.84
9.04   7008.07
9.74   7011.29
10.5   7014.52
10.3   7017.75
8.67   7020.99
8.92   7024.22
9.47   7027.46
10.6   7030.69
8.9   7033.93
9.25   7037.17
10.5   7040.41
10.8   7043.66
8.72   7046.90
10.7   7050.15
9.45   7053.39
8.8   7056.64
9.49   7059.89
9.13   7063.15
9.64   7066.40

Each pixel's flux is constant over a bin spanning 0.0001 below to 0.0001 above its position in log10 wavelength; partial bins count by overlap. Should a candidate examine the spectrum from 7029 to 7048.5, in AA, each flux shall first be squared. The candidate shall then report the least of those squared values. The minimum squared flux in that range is 76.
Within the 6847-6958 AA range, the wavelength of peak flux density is 6940.62 AA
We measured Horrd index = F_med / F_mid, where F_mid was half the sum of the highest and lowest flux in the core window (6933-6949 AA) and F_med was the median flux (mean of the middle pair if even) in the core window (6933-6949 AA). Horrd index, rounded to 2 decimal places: 0.98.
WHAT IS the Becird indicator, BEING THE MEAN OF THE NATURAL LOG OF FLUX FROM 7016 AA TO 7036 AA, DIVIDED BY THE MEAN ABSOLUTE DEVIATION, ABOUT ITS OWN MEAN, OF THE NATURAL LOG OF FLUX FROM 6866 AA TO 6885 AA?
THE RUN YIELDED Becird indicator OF 44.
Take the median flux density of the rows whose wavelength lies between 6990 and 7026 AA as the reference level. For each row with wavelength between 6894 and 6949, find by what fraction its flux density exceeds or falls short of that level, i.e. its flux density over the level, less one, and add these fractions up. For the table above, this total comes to 0.84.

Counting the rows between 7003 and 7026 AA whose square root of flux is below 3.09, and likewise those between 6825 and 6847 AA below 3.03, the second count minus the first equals -2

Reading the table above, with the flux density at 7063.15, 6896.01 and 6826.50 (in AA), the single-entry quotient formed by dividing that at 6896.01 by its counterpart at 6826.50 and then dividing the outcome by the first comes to 0.122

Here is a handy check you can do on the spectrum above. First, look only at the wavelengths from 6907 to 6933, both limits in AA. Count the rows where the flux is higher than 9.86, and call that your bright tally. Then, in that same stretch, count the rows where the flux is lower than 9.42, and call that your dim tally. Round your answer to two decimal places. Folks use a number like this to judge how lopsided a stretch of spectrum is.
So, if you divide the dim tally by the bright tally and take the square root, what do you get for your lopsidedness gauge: 0.50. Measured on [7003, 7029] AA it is 1.41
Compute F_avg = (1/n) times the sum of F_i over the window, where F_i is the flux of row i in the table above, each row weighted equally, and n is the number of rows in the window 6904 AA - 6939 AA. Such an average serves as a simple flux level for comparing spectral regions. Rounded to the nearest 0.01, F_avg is 9.72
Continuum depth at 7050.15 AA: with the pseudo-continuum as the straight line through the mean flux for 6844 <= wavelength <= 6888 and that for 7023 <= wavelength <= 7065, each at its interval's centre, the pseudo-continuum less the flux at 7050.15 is -1.1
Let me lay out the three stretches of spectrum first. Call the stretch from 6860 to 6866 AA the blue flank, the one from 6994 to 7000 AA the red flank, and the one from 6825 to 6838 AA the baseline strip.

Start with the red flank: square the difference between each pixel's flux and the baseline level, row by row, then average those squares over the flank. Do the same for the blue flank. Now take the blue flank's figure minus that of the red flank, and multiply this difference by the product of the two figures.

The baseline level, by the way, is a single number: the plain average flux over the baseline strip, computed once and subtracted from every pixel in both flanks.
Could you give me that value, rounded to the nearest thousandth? -0.001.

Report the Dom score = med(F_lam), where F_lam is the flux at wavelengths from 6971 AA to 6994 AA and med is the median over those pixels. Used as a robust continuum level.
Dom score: 9.5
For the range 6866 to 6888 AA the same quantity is 9.2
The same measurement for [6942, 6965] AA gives 10.0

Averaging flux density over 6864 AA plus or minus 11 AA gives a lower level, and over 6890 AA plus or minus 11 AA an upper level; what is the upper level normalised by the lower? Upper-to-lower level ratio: 0.99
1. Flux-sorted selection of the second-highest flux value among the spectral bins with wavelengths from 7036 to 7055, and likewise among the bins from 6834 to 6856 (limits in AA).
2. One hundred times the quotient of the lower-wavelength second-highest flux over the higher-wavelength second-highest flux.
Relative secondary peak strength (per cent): 90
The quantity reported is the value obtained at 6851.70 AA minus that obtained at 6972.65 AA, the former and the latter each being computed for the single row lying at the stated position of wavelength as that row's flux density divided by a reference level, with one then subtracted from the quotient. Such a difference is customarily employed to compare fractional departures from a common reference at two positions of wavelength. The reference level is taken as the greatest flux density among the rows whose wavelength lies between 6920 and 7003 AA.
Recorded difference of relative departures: -0.11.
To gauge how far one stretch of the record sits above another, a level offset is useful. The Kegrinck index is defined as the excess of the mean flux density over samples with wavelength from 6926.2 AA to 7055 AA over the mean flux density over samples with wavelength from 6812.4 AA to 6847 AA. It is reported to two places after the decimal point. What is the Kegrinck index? 0.04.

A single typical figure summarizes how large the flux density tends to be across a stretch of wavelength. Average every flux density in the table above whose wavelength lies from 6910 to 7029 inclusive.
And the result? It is 9.6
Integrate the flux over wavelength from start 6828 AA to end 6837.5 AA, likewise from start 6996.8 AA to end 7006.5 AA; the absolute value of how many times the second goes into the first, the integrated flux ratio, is 1.11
